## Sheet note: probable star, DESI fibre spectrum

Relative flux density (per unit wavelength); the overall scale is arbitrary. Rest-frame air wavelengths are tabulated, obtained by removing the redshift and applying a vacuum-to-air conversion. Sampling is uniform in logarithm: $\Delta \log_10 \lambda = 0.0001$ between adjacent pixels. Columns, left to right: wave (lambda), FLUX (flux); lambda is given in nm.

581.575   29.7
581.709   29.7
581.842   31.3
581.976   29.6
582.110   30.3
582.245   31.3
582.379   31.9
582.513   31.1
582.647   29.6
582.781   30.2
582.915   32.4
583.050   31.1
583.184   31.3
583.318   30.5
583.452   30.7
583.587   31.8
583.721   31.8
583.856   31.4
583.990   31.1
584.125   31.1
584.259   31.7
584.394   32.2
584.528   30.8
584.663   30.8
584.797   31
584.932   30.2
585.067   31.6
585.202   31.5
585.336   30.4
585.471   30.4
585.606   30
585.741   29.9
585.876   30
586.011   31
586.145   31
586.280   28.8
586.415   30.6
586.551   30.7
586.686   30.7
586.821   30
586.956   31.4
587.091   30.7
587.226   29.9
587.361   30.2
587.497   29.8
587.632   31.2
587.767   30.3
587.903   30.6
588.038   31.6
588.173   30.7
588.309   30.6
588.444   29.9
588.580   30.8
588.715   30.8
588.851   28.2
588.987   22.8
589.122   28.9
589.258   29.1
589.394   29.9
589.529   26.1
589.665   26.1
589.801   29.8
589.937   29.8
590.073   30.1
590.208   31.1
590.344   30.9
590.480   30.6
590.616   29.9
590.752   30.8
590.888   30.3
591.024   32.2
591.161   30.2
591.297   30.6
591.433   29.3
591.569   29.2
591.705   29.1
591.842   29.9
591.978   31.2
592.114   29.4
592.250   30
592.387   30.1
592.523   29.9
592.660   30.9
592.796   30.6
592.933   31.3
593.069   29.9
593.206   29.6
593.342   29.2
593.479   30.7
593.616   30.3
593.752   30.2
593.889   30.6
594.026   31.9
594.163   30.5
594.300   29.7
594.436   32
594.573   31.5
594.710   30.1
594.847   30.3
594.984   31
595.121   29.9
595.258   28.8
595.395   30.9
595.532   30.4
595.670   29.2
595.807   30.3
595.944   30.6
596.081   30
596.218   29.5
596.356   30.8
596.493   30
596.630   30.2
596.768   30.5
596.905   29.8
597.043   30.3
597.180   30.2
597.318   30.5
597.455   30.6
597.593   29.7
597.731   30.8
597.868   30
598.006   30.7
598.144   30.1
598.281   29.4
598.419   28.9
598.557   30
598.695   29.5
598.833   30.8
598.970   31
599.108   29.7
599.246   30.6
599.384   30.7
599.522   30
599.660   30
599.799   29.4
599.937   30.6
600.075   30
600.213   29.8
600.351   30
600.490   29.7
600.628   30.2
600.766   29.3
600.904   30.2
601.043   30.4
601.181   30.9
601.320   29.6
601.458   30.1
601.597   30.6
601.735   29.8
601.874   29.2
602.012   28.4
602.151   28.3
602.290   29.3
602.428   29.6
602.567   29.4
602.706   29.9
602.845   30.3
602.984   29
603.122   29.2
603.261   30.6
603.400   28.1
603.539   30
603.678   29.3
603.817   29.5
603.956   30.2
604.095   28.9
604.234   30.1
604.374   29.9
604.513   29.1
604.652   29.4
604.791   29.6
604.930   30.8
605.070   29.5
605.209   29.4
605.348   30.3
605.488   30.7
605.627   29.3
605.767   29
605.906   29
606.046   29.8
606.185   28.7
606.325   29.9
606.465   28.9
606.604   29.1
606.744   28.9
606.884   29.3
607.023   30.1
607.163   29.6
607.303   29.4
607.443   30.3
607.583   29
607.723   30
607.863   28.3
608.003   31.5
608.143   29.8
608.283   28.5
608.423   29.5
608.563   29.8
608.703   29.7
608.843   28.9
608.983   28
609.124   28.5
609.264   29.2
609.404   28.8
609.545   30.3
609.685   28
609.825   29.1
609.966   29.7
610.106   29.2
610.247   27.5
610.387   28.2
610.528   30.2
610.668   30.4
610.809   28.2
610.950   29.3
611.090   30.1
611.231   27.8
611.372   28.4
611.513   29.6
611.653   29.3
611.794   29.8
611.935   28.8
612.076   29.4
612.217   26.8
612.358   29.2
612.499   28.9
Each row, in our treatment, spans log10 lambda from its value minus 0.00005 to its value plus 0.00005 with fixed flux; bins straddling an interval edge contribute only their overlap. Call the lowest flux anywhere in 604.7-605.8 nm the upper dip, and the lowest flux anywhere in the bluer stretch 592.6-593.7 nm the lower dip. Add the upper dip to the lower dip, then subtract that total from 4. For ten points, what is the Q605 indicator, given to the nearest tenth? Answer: -54.2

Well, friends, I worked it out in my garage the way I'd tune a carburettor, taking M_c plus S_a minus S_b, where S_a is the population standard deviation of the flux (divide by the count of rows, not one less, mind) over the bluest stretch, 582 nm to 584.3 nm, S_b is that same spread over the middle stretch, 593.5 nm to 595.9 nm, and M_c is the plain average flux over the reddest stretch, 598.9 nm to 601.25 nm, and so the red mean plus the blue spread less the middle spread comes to 30.0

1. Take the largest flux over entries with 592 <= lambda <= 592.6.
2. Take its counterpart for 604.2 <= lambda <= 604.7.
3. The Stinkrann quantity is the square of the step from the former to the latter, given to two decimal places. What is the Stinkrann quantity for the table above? 0.00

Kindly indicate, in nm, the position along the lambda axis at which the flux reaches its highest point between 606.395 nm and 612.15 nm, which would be 608.003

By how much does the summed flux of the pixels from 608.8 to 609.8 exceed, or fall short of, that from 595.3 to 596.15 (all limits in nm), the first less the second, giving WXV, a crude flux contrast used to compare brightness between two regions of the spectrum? 20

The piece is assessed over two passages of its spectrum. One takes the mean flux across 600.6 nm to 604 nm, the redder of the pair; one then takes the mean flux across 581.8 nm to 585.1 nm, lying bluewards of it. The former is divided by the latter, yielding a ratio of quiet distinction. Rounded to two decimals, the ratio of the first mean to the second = 0.95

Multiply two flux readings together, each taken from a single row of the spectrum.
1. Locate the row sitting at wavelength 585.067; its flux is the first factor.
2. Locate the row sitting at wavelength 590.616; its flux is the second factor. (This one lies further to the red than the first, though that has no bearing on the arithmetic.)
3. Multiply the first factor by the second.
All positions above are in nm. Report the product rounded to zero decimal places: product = 945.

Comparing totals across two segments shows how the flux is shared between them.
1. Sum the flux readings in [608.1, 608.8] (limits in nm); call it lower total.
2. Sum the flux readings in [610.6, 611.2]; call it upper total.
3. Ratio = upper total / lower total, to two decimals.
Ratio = 0.80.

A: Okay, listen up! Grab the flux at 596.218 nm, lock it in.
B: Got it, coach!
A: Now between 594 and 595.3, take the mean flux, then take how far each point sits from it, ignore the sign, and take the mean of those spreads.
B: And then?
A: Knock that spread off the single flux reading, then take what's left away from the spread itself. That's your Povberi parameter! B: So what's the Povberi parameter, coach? -27.9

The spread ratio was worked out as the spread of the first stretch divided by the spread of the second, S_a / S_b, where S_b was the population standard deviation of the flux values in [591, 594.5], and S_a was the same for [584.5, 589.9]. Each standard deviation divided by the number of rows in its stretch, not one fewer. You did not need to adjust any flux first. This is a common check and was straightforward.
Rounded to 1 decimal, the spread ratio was 1.9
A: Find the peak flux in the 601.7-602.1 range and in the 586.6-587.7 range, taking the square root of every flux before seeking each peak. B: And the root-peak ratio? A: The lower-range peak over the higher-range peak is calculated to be 1.03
